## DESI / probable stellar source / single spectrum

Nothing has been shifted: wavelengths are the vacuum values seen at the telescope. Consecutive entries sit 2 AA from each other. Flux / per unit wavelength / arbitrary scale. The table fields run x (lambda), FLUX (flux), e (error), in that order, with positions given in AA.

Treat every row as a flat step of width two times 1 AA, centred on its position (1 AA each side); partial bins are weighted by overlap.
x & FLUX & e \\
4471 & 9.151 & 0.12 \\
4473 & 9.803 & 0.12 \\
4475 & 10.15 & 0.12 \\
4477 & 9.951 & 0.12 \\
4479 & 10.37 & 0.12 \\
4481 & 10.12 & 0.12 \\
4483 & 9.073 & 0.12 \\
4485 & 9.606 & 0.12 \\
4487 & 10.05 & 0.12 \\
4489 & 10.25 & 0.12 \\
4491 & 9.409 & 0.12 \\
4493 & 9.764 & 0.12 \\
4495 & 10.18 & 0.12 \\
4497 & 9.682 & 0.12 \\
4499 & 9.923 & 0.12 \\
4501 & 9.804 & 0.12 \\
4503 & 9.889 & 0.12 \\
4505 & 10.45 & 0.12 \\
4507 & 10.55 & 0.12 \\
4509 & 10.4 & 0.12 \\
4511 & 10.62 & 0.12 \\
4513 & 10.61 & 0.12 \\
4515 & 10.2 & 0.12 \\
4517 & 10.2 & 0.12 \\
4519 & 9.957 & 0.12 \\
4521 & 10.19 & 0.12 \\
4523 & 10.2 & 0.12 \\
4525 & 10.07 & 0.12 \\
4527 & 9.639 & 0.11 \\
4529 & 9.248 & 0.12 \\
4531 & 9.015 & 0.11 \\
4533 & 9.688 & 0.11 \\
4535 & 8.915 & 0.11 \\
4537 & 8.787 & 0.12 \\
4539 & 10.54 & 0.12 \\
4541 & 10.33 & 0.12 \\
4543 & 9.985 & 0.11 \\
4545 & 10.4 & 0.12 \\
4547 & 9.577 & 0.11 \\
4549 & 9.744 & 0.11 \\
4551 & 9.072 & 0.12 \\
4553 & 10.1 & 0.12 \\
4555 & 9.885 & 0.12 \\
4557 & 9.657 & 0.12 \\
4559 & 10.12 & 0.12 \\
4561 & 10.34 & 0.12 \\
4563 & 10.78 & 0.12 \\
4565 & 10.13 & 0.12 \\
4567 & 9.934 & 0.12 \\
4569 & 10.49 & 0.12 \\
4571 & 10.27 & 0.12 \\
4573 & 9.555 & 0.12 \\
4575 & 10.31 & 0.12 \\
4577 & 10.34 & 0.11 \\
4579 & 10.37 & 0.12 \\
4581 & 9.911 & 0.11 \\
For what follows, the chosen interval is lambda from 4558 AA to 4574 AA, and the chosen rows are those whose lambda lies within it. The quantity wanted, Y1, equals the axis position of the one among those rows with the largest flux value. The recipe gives 4563 AA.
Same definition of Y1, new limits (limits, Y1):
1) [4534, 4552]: 4539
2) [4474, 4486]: 4479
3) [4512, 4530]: 4513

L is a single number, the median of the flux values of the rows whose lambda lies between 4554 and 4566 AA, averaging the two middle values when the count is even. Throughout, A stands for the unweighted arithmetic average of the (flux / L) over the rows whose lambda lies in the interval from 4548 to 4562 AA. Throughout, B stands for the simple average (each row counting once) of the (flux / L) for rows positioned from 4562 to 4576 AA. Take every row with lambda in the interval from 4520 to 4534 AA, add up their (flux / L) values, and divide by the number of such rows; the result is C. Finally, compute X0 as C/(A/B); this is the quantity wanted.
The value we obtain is 1.00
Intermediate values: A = 0.97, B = 1.01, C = 0.96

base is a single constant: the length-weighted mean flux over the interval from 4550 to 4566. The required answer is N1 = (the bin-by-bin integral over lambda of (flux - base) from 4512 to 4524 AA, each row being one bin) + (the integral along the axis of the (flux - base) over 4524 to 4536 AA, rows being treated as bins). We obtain -4.4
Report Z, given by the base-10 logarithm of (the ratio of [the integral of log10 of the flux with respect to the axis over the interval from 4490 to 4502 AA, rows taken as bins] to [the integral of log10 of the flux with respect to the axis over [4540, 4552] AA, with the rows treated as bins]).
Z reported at -0.0010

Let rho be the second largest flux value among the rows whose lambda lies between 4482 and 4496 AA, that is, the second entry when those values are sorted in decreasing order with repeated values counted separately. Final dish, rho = 10.18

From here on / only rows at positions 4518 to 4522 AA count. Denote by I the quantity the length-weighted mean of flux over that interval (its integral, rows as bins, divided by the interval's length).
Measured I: 10.1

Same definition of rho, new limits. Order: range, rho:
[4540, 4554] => 10.33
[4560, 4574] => 10.49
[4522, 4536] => 10.07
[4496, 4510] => 10.45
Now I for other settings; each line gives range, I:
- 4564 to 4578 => 10.1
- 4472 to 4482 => 10.1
